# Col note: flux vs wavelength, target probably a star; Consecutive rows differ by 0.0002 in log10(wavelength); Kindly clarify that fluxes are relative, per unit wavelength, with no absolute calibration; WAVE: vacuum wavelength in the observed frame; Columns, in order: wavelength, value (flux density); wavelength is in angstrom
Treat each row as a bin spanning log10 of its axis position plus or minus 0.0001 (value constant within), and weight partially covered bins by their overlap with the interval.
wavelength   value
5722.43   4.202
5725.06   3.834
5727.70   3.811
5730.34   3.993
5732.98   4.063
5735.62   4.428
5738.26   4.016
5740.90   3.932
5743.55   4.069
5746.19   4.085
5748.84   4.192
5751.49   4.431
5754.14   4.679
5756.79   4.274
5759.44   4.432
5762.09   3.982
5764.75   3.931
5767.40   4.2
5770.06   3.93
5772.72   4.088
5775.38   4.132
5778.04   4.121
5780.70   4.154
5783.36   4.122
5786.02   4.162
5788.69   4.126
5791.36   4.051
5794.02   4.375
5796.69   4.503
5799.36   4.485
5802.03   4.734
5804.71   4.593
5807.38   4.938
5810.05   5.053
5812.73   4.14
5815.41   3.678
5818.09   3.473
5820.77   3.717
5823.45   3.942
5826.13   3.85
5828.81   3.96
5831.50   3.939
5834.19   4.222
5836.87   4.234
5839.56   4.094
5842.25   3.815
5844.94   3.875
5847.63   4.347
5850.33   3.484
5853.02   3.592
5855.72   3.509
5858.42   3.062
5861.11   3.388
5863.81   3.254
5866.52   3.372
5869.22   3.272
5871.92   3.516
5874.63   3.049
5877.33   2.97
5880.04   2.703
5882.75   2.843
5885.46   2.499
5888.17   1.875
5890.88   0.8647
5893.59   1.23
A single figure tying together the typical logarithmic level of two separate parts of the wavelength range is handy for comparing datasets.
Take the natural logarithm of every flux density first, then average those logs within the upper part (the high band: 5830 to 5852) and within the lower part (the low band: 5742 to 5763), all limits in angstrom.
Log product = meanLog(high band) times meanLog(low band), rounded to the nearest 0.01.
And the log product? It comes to 2.01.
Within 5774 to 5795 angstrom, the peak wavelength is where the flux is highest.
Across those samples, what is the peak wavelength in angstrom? 5794.02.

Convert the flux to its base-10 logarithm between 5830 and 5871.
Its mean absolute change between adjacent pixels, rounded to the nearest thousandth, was 0.029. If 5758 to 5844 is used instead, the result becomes 0.019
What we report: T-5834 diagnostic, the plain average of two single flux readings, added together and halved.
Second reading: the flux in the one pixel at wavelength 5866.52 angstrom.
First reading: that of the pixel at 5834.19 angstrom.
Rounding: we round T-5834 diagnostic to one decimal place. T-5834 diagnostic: 3.8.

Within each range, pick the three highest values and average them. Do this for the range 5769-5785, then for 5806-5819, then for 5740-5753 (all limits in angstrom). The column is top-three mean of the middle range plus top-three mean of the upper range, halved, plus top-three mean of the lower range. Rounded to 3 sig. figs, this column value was 8.66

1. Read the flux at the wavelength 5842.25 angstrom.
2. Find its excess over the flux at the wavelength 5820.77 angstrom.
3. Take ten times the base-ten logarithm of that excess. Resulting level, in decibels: -10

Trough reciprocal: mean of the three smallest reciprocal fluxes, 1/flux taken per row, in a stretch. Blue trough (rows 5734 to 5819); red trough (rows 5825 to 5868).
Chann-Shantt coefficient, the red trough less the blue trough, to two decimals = 0.03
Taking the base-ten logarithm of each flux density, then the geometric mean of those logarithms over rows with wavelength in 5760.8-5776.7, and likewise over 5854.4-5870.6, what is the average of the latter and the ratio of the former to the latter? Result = 0.84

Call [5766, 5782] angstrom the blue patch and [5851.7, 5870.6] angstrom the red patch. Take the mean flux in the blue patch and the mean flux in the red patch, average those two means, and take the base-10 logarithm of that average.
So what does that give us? 0.57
